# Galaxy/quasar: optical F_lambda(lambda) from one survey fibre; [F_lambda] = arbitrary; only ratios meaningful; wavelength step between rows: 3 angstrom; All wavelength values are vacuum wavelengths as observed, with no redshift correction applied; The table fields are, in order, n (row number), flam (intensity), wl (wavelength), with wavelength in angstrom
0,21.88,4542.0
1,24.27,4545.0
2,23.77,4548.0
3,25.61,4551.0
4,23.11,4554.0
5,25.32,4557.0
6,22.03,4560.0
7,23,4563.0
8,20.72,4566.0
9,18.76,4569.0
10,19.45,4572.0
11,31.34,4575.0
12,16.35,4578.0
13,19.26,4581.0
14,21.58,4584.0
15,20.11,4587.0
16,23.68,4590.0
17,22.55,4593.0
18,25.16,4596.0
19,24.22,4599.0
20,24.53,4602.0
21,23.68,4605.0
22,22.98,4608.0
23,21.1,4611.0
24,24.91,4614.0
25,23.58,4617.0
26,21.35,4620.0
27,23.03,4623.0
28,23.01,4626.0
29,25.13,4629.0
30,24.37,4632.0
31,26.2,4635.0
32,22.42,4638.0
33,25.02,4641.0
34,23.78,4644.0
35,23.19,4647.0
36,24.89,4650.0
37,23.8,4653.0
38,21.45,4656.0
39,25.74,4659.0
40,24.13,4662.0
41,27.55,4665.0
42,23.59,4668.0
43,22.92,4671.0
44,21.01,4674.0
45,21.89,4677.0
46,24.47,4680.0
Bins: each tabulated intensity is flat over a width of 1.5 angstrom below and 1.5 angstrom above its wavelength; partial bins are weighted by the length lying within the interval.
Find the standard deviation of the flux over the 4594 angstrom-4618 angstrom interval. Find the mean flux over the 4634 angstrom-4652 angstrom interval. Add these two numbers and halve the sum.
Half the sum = 12.7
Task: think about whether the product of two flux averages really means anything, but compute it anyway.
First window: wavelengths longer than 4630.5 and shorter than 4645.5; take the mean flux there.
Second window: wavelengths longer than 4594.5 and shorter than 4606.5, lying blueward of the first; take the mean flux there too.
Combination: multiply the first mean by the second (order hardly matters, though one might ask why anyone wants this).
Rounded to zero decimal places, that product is 594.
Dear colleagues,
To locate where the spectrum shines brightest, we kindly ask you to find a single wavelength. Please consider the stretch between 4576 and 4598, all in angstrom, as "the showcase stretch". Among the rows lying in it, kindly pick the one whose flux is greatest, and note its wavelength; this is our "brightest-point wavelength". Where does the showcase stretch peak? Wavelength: 4596.0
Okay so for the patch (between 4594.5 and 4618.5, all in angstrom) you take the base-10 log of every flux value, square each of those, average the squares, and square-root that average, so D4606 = 1.38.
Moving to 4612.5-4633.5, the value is 1.37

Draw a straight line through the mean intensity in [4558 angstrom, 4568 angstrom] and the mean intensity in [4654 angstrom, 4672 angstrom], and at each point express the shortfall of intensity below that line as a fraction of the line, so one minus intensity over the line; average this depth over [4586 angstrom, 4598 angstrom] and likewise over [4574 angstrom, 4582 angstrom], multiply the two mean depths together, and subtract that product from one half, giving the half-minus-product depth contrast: 0.500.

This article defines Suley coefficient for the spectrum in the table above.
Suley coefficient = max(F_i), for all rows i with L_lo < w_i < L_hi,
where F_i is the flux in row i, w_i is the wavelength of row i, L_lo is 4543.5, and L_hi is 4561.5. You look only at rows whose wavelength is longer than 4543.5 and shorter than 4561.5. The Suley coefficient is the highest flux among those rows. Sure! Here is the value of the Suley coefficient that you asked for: 25.61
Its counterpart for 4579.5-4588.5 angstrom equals 21.58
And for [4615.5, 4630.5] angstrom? 25.13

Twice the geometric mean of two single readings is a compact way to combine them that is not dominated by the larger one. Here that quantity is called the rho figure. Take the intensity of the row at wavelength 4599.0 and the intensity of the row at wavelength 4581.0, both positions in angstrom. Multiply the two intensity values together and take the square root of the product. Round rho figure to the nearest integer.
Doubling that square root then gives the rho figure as 43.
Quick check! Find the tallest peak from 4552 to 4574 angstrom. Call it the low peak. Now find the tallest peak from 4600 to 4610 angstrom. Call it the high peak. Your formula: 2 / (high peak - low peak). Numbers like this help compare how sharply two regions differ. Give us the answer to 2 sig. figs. -2.5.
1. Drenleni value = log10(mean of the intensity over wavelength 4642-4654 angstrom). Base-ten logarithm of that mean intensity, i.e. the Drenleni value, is 1.38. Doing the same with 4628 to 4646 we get 1.39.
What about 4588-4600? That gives 1.38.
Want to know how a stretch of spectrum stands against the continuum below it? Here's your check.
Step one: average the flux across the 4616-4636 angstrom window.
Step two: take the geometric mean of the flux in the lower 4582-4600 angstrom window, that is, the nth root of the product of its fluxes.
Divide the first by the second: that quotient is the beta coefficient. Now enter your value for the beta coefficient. 1.04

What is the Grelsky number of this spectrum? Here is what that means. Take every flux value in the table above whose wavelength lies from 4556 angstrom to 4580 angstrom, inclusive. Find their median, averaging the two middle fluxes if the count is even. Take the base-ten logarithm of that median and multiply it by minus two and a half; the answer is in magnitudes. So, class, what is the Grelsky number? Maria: -3.325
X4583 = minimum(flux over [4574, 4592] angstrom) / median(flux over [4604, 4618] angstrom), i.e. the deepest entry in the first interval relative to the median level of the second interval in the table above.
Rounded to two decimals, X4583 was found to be 0.69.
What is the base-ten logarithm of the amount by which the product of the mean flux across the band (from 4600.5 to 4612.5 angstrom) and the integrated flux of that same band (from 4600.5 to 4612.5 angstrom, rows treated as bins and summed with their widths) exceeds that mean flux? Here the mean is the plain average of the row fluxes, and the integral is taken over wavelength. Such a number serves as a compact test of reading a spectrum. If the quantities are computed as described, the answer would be 3.80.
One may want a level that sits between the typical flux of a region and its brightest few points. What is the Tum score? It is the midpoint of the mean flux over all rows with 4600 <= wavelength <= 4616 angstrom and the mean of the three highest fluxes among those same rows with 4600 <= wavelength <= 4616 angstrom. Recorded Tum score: 23.9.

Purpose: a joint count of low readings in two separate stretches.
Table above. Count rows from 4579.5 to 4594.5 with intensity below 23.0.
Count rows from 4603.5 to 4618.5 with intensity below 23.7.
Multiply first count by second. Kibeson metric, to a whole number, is 16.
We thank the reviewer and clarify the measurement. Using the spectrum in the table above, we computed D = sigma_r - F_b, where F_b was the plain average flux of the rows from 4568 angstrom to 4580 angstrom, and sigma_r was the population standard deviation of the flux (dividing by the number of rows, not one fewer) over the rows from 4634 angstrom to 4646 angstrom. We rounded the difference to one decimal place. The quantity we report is -20.1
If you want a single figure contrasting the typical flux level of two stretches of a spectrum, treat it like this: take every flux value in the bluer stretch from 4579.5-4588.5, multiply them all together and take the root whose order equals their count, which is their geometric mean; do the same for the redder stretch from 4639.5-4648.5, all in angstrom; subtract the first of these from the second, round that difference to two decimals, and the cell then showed 3.69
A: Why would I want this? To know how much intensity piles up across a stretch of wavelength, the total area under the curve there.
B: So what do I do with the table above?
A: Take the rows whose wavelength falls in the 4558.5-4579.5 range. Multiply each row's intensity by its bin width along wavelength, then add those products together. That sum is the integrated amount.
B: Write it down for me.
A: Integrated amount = 455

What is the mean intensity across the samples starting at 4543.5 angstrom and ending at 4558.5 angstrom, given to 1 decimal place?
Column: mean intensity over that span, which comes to 24.4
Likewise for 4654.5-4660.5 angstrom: 23.6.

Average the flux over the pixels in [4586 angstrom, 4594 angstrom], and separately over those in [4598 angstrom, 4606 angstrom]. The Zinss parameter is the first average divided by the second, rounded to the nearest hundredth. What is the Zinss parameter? 0.92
